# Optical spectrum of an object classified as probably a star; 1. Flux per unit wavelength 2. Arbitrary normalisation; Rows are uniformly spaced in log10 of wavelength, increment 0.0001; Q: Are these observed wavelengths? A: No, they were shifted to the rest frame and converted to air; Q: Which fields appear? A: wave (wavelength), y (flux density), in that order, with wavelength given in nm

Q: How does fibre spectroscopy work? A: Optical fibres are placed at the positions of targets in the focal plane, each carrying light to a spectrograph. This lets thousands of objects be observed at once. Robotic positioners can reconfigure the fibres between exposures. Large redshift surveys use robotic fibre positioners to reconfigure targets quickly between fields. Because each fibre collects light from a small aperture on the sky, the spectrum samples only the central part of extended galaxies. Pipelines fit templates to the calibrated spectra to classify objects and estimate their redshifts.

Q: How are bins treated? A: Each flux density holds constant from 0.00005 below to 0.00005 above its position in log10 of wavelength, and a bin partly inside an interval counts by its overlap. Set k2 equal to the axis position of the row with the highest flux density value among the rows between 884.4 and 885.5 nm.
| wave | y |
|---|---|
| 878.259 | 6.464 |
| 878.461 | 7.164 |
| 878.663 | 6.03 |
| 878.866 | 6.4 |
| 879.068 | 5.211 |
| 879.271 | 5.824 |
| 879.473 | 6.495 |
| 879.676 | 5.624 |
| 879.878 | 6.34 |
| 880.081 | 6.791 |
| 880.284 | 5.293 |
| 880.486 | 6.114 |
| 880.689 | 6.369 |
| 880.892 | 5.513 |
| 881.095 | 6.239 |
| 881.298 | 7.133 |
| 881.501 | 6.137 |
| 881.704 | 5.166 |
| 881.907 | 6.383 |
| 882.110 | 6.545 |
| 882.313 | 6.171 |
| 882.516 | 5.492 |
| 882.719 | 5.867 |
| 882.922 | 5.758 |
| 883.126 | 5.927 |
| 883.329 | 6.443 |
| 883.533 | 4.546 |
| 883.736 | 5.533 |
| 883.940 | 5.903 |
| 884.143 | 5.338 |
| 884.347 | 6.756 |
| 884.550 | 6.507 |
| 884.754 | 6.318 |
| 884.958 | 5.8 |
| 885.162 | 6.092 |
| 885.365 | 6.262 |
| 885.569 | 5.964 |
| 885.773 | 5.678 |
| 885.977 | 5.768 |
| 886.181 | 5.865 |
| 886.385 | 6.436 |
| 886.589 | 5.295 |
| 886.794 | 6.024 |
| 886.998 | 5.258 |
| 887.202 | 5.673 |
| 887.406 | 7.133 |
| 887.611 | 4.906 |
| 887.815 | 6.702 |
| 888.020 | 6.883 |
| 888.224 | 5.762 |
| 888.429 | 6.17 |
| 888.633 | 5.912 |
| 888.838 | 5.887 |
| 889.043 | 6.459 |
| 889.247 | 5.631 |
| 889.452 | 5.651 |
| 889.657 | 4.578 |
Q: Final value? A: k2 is 884.550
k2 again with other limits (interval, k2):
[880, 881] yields 880.081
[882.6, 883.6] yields 883.329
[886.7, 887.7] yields 887.406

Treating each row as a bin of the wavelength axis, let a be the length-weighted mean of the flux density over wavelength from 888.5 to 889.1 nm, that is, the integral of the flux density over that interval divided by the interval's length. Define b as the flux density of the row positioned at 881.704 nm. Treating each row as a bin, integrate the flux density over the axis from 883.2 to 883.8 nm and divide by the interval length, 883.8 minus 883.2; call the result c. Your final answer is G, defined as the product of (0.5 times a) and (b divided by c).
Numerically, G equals 2.83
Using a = 6.06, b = 5.166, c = 5.5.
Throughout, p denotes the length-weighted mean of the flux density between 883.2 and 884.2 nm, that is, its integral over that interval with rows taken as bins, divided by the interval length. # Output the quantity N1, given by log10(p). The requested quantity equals 0.75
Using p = 5.6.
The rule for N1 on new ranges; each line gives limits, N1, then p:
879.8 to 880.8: 0.79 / 6.2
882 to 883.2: 0.78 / 6.0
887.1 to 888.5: 0.79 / 6.2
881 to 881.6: 0.81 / 6.5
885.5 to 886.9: 0.77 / 5.9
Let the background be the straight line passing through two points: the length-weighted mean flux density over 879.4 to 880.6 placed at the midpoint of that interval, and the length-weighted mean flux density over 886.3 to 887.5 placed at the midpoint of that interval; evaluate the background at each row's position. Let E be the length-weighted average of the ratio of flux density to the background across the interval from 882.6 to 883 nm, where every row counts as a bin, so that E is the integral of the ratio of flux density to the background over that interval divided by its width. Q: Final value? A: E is 0.96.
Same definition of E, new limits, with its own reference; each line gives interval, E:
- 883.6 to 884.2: 0.92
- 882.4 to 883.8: 0.94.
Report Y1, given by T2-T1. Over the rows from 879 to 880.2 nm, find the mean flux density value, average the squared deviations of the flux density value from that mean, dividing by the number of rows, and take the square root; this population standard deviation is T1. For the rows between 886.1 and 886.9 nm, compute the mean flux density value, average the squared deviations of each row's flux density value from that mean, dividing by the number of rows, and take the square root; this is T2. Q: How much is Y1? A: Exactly -0.13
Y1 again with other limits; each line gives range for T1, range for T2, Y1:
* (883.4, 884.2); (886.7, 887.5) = 0.20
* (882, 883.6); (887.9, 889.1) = -0.20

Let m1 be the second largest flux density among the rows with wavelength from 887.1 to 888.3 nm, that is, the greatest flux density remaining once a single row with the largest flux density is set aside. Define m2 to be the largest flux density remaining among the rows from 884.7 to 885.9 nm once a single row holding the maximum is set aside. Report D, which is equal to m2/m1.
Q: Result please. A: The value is 0.91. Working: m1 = 6.883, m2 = 6.262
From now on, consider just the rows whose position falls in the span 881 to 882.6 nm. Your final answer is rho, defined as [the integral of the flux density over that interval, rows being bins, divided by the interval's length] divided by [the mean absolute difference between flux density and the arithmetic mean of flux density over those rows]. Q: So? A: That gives 15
